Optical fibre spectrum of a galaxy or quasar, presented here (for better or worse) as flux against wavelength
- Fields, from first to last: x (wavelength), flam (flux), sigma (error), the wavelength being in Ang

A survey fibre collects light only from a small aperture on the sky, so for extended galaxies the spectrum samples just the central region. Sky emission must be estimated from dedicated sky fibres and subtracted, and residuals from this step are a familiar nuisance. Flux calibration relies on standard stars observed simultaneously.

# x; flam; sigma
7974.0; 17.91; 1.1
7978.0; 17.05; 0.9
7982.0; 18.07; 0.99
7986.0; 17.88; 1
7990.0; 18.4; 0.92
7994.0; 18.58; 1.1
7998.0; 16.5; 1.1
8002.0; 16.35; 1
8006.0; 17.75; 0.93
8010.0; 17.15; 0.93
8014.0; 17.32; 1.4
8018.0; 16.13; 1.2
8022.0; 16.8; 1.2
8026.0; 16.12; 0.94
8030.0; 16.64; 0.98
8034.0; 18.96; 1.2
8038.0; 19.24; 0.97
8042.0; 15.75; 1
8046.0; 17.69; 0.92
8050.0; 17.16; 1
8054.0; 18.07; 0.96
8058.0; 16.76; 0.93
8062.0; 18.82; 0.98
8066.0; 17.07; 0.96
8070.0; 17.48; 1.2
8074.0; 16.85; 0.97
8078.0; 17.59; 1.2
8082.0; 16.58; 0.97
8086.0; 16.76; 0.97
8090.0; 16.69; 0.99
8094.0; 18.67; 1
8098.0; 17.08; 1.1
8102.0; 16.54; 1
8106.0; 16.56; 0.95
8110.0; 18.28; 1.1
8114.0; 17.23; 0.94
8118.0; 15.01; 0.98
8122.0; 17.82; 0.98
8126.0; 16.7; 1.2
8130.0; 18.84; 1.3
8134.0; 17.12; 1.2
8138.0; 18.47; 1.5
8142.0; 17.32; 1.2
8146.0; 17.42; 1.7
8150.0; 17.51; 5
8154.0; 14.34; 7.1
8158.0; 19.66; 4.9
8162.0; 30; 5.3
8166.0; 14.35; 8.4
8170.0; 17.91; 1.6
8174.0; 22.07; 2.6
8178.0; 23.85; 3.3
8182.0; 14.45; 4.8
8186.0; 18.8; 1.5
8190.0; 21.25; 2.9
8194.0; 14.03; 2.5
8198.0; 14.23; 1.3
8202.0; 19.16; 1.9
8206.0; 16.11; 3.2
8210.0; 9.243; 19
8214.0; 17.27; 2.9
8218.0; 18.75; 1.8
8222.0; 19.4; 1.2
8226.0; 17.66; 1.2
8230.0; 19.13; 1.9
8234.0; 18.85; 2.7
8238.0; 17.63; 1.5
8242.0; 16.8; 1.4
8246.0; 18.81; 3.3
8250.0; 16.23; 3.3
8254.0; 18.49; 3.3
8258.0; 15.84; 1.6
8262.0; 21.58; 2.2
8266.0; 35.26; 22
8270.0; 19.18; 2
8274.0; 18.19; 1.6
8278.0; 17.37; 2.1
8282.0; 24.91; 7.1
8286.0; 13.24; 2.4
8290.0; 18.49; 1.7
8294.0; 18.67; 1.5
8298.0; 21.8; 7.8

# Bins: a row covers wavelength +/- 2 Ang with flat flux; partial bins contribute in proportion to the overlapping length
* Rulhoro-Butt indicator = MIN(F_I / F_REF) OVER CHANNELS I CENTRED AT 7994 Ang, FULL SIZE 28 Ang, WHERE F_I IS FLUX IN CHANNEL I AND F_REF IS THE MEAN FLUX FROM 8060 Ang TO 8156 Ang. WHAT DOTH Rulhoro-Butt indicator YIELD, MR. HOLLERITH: 1.0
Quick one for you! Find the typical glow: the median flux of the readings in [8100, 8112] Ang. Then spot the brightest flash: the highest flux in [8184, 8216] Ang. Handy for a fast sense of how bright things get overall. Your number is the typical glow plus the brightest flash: 37.8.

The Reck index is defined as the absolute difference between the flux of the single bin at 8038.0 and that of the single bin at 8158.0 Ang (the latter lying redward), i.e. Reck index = 0.4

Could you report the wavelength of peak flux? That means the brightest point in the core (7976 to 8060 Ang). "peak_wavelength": 8038.0 Ang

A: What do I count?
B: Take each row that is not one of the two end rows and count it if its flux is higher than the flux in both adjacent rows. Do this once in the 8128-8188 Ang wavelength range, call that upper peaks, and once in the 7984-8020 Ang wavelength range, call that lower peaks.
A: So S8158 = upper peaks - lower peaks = 1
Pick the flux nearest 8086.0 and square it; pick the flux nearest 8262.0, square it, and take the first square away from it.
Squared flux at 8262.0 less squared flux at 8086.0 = 185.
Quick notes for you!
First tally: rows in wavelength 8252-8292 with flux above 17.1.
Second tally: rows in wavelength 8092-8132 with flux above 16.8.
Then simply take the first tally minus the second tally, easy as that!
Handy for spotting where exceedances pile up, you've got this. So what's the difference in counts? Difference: 2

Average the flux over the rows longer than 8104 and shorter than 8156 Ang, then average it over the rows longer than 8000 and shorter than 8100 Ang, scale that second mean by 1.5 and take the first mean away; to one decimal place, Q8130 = 8.8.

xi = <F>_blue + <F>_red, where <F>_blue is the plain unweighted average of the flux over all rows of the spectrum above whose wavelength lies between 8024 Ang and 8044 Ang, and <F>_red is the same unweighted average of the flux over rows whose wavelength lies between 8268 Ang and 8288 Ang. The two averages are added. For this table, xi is 35.9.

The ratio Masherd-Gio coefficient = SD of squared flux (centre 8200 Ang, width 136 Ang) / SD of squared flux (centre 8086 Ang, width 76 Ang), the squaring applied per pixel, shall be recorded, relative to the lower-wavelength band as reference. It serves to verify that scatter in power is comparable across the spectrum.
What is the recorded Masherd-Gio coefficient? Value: 7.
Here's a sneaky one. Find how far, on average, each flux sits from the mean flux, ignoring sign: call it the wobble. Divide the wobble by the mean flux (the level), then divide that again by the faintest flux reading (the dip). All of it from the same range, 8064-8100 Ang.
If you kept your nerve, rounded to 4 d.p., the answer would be 0.0017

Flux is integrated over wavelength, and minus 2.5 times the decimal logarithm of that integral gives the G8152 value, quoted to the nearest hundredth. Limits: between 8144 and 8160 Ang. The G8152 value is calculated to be -6.10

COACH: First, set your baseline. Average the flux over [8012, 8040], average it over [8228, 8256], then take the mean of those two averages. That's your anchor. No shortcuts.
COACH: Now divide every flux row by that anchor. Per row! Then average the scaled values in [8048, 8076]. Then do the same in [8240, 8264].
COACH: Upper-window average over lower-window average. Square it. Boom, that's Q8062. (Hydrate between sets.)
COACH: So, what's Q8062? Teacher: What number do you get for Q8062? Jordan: 1.06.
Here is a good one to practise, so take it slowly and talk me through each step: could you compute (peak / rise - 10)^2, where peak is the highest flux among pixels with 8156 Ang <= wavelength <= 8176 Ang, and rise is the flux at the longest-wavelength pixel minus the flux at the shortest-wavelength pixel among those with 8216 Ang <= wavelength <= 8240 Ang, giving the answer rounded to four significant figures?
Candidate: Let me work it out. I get 1353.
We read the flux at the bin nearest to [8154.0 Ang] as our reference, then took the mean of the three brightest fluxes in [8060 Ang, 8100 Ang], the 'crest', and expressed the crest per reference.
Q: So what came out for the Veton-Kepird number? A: 1.28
